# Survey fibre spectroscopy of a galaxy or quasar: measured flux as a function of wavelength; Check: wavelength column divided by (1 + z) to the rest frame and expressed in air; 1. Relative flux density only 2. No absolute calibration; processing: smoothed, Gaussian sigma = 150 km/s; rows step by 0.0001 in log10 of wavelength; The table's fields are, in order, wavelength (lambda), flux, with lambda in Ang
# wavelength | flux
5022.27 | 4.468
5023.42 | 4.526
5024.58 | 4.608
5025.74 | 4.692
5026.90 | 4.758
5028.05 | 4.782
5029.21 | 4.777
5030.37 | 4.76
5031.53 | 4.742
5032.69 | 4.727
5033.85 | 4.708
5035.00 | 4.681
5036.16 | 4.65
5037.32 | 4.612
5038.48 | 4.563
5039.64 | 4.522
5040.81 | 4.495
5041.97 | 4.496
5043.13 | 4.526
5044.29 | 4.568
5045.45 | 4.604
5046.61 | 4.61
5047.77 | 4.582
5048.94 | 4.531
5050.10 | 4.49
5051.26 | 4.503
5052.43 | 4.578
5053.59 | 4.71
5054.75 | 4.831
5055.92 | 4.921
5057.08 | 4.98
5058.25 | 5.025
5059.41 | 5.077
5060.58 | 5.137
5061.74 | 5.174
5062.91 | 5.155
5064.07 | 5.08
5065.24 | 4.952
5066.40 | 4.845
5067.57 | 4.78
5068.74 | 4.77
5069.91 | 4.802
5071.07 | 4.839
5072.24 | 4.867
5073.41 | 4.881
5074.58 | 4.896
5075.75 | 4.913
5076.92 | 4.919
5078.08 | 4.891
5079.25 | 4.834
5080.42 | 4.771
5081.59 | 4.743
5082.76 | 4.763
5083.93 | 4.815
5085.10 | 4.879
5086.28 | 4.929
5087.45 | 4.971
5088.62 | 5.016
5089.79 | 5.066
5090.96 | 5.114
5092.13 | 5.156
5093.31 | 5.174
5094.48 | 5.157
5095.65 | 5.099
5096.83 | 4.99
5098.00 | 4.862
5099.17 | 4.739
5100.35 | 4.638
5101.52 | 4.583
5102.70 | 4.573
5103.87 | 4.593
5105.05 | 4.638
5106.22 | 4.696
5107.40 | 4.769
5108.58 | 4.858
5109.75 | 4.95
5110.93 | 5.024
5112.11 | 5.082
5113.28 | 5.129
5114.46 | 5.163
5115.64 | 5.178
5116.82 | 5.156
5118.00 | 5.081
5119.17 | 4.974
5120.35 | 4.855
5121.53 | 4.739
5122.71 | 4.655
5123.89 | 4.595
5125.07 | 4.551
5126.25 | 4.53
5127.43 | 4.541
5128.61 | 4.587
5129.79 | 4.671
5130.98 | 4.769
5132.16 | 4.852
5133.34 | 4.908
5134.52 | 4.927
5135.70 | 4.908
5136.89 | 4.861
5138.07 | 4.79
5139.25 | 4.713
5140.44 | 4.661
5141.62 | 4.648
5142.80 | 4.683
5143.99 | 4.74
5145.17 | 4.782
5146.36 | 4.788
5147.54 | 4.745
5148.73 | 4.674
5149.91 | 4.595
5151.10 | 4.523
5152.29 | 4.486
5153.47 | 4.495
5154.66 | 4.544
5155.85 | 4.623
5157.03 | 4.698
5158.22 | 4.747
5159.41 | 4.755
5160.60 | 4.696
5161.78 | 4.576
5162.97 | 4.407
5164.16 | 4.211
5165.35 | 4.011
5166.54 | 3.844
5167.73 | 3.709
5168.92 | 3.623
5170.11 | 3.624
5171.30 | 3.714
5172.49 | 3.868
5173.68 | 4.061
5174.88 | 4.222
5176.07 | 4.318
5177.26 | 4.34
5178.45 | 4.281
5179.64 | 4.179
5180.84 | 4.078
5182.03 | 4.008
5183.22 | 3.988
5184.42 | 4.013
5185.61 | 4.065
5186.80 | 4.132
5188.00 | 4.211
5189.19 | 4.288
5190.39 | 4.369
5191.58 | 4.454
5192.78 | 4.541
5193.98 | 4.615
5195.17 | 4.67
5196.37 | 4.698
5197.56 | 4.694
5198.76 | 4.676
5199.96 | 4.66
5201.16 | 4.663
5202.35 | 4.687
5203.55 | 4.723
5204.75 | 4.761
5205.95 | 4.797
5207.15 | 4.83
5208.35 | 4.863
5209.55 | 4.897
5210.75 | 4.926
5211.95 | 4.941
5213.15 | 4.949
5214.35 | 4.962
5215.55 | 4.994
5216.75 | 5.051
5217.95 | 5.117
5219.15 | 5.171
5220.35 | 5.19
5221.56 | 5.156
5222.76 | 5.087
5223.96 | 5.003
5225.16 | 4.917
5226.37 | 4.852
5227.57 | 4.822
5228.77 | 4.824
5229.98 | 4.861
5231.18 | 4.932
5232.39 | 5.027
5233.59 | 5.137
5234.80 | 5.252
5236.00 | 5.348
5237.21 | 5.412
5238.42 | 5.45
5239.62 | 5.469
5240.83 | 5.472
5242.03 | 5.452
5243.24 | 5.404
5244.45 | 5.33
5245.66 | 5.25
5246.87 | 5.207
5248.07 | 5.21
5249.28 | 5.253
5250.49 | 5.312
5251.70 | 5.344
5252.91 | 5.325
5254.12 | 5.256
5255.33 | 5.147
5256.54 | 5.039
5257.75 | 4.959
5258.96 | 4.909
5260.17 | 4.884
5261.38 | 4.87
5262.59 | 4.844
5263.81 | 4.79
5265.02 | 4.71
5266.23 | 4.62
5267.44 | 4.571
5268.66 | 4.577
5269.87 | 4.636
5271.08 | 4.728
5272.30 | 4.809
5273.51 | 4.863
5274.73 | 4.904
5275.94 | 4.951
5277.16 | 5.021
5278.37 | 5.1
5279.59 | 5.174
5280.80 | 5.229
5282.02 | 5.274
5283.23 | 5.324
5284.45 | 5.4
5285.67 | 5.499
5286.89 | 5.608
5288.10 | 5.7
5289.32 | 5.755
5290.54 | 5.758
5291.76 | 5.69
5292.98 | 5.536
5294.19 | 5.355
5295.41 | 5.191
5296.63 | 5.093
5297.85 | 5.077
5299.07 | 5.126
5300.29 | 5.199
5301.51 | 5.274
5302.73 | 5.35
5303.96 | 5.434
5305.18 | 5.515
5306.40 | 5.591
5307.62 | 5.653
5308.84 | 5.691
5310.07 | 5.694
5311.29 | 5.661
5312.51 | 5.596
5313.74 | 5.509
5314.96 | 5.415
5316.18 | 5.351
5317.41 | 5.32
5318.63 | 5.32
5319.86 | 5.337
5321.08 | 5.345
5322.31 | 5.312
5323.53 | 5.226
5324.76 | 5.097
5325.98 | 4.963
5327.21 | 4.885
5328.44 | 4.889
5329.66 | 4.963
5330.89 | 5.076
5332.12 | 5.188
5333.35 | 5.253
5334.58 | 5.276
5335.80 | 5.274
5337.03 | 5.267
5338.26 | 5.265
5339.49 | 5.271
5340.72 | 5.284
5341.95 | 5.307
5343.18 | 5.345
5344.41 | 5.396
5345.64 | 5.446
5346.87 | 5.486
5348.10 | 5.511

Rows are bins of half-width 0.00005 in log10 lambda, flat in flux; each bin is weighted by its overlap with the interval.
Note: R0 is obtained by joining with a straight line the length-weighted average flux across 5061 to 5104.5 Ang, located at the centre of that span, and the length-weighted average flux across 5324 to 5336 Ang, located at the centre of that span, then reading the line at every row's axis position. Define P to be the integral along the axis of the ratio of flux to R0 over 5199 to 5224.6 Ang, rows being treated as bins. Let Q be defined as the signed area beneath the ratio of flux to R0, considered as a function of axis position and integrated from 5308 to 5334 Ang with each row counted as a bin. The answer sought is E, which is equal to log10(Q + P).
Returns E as 1.72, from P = 25.2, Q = 27.1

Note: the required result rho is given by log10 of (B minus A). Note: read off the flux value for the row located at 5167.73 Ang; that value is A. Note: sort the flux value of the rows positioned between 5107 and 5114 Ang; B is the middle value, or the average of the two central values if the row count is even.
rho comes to 0.1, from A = 3.709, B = 5.0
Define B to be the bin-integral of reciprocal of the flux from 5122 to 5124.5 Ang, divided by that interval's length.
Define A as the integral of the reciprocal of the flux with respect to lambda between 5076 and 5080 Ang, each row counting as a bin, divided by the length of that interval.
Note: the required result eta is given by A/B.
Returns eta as 0.95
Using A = 0.205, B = 0.22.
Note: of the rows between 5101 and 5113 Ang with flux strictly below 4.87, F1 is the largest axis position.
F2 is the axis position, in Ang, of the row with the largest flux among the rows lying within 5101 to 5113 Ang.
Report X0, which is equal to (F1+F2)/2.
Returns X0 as 5110.3 Ang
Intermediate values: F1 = 5108.58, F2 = 5112.11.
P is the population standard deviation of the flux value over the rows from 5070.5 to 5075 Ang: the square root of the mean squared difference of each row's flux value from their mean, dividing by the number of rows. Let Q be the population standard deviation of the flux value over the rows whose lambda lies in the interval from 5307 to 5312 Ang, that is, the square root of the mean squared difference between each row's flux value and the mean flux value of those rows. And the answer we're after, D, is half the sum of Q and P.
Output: 0.020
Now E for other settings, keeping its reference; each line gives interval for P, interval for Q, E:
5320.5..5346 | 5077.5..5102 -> 1.70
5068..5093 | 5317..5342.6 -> 1.71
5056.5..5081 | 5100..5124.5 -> 1.69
